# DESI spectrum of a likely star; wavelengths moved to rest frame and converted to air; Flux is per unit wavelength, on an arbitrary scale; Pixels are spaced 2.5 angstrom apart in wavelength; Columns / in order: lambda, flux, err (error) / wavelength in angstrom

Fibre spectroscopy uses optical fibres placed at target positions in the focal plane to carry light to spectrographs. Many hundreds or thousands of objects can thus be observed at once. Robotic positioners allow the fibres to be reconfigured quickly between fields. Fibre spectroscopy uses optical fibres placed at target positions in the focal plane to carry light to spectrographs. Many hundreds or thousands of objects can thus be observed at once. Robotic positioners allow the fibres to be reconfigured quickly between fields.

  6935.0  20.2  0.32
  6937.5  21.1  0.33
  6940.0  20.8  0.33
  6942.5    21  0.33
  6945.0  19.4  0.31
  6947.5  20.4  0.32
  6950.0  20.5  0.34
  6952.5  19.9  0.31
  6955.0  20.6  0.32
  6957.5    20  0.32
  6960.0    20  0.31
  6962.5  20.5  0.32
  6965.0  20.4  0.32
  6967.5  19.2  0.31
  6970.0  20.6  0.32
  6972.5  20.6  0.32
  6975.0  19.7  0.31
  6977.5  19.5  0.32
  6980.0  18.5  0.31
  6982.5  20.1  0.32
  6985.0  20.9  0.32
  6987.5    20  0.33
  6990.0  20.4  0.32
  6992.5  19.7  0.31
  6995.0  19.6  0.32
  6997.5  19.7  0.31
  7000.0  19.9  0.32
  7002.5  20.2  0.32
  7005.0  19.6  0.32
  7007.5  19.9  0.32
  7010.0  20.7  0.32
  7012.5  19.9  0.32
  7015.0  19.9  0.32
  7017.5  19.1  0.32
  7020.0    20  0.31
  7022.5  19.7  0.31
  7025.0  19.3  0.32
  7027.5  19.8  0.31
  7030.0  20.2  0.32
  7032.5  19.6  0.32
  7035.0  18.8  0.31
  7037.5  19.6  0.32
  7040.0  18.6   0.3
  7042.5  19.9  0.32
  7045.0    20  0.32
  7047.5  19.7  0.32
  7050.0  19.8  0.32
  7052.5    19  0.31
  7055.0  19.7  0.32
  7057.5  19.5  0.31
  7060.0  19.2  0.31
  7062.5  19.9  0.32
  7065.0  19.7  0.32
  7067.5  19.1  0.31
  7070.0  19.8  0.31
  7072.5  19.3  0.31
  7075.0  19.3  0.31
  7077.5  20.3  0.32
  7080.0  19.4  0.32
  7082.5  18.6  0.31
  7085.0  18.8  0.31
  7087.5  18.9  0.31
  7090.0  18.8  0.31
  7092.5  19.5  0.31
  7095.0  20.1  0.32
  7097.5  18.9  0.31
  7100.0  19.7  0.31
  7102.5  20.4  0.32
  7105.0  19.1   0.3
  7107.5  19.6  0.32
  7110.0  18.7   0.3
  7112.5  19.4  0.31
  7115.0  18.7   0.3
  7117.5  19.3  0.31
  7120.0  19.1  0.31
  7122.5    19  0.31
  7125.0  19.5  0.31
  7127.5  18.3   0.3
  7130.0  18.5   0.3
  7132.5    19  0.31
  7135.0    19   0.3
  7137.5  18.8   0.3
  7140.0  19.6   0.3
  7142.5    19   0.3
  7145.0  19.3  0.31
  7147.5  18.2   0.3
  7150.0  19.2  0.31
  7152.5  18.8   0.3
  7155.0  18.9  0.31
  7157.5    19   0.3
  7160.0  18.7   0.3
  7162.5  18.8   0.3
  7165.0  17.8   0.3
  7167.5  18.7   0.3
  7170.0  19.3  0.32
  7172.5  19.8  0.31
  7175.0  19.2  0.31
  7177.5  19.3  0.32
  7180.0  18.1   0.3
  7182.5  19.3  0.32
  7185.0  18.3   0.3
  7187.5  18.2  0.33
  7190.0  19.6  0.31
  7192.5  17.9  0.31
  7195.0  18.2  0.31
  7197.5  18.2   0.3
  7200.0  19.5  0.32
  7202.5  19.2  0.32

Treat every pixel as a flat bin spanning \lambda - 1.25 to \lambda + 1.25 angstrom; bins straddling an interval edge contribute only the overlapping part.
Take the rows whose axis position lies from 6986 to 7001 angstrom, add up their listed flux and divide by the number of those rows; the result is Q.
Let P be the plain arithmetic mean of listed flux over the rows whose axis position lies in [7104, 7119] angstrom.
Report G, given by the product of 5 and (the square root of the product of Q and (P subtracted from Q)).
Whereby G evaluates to 19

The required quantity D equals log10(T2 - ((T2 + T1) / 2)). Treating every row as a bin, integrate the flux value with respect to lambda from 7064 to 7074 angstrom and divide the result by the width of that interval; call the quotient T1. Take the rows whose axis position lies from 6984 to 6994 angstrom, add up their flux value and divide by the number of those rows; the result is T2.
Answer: -0.41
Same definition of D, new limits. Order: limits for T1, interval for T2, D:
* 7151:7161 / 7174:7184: -1.25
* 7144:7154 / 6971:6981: -0.45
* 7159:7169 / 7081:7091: -0.89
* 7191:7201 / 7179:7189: -1.95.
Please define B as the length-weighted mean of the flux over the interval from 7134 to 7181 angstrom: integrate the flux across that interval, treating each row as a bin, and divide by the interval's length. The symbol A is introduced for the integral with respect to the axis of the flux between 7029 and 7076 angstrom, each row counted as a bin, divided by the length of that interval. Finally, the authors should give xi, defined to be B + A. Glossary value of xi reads 38.4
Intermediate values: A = 19.5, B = 18.9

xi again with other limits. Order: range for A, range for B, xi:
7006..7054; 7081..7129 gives 38.8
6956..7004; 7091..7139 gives 39.2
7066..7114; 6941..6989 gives 39.5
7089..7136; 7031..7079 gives 38.7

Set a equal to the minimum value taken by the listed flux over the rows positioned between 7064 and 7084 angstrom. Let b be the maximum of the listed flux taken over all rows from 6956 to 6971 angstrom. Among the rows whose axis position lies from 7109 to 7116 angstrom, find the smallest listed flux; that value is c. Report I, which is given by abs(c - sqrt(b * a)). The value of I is 0.87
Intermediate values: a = 18.6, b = 20.6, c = 18.7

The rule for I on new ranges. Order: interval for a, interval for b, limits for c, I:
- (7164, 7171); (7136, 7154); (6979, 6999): 0.18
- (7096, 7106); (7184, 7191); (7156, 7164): 0.55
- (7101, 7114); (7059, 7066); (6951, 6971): 0.09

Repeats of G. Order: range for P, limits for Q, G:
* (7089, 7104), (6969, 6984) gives 11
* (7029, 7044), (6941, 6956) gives 21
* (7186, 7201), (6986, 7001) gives 25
